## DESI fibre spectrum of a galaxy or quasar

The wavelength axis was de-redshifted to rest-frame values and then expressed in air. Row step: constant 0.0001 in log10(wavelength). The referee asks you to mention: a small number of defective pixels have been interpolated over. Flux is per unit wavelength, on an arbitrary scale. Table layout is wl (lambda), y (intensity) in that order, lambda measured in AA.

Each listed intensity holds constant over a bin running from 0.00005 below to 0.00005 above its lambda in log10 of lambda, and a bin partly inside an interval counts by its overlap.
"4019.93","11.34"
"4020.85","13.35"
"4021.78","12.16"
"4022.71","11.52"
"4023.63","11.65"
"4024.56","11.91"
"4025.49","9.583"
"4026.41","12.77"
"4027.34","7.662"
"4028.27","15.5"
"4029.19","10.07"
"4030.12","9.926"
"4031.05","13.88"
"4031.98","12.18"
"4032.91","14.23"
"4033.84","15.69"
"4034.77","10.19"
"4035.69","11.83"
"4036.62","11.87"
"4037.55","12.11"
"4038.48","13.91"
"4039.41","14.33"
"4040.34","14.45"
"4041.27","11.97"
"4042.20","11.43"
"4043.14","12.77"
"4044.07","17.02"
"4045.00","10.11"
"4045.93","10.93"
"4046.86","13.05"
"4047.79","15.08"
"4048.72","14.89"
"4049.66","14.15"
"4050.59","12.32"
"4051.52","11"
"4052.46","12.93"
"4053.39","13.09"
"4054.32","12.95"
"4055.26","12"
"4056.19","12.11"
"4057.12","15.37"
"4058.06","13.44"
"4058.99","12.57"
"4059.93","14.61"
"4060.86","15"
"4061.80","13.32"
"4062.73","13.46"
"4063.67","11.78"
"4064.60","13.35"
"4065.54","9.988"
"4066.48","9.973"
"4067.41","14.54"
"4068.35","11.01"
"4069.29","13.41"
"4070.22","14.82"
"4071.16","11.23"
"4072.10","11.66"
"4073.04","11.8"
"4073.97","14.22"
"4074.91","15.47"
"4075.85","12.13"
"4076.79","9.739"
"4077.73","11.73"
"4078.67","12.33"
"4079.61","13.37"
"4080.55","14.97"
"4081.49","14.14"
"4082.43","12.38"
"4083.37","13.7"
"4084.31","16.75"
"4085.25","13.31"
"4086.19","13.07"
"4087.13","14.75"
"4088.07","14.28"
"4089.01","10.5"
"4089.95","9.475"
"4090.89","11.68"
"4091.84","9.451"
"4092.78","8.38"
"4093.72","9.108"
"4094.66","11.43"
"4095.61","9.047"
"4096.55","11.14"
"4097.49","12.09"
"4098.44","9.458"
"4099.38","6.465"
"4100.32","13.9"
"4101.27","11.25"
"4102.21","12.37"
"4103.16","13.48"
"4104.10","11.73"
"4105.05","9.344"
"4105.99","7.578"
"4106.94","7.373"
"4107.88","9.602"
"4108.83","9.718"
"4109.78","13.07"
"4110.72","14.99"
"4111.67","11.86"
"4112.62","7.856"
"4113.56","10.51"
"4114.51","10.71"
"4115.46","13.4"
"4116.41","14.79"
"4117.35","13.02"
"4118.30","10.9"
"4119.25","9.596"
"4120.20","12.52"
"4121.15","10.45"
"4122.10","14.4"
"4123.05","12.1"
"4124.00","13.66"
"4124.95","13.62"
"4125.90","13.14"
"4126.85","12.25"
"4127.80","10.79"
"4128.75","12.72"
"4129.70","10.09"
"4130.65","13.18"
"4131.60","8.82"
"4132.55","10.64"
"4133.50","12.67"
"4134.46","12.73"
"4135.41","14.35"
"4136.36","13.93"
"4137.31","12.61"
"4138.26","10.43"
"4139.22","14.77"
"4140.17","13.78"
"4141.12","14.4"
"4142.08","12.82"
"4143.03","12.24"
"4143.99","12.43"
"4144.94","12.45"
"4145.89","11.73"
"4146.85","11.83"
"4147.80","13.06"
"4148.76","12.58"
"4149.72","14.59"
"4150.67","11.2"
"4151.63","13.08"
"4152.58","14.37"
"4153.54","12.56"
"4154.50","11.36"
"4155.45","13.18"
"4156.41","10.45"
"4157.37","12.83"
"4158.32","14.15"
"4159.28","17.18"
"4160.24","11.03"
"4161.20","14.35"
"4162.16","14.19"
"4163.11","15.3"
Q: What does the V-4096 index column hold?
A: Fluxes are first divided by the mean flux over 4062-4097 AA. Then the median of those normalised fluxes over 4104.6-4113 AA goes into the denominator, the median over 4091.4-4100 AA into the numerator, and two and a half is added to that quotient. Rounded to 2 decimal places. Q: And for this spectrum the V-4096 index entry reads 3.48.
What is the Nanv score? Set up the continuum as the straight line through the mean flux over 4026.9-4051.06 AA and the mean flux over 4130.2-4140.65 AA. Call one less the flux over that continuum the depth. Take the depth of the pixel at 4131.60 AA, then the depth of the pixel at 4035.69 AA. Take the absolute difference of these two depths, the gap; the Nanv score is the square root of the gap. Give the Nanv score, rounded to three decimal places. 0.473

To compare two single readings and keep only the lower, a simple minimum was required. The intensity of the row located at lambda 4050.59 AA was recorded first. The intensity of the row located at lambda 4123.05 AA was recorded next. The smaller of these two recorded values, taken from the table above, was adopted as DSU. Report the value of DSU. 12.1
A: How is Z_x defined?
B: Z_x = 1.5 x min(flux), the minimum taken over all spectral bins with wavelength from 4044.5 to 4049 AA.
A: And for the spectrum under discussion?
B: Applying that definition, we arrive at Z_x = 15.2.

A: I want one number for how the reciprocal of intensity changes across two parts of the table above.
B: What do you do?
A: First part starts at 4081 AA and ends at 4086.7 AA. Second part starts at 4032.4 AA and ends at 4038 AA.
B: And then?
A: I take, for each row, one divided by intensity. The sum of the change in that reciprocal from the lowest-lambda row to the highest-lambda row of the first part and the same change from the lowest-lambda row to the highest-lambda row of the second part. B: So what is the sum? 0.018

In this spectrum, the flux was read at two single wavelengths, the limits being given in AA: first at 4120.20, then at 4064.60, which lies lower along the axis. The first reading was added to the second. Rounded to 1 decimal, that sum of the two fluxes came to 25.9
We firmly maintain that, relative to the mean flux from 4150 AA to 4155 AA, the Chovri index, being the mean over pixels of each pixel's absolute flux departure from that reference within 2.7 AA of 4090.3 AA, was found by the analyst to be 2.5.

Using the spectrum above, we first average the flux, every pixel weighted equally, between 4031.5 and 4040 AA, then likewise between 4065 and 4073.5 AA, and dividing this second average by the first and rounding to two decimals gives 0.93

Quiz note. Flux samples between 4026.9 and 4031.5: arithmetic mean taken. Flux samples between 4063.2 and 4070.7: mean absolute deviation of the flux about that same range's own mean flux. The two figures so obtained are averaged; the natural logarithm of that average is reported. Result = 1.88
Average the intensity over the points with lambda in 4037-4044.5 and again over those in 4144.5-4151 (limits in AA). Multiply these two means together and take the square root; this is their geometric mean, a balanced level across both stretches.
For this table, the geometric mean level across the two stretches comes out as 13.0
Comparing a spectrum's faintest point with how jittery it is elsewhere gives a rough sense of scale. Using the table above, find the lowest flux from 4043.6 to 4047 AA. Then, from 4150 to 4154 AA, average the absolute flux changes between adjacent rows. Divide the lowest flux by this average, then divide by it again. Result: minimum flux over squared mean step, 4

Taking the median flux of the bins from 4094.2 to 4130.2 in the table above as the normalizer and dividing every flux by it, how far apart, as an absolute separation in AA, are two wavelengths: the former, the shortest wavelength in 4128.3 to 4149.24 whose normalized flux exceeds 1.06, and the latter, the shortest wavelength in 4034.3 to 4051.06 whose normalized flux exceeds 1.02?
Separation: 93.1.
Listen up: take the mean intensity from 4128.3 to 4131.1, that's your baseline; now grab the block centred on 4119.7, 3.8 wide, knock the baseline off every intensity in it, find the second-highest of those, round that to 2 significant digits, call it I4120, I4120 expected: -1.1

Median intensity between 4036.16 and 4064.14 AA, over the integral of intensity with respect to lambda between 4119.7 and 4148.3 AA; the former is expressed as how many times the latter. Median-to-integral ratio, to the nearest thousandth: 0.036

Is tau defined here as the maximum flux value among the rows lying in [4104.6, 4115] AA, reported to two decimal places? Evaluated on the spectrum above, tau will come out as 14.99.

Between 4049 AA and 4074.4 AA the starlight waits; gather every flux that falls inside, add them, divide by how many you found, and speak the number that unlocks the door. 12.8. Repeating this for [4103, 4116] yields 10.8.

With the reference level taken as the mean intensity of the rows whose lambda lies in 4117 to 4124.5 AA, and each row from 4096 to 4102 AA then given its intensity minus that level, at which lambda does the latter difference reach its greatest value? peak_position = 4100.32 AA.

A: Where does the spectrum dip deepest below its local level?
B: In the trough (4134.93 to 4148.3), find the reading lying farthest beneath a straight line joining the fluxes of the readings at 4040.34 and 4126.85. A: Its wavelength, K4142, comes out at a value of 4138.26 AA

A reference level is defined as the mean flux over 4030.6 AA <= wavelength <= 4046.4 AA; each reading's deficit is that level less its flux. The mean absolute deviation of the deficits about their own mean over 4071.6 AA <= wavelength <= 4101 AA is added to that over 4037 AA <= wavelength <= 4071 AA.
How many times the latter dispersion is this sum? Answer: 2.4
